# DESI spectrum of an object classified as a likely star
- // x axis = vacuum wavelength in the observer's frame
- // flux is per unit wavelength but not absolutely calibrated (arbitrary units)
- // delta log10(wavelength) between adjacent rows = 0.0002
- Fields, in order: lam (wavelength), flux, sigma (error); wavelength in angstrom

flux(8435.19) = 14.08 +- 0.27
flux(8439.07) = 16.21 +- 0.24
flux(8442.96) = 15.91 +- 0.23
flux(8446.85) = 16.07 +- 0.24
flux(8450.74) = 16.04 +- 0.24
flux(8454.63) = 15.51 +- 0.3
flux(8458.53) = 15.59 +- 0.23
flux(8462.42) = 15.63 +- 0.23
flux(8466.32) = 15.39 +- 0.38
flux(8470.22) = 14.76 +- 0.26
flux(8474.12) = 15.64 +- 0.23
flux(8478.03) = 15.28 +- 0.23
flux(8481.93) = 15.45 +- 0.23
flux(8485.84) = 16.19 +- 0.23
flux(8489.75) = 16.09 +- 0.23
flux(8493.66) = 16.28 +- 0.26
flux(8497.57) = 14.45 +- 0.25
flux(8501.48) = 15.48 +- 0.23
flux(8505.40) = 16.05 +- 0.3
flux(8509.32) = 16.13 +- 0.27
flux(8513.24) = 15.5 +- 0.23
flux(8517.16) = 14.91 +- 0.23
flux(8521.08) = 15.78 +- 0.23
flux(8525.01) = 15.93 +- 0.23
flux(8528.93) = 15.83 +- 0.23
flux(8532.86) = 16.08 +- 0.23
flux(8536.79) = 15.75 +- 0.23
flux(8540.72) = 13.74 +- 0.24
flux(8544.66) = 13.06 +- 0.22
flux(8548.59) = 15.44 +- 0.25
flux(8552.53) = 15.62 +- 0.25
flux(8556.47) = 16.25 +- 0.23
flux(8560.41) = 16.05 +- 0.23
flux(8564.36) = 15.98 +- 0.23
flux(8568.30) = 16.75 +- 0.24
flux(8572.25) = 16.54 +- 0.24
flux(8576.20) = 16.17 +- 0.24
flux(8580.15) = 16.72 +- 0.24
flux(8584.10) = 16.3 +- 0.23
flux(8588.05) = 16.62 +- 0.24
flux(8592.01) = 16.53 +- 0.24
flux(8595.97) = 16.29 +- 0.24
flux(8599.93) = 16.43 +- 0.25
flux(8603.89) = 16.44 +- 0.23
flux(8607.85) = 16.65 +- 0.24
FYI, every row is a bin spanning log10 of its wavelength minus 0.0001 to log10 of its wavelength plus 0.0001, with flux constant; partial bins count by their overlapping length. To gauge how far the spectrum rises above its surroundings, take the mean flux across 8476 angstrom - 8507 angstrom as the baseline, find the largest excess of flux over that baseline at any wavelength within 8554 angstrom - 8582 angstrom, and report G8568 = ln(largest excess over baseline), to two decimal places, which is 0.09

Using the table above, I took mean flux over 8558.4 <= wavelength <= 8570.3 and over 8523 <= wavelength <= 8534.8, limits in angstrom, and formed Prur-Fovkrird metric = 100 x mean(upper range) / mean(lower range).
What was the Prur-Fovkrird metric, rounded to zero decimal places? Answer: 102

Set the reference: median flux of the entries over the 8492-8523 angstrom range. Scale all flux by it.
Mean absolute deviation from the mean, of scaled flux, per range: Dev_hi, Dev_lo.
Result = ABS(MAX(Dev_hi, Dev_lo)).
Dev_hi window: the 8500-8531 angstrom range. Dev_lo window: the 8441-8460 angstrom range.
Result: 0.019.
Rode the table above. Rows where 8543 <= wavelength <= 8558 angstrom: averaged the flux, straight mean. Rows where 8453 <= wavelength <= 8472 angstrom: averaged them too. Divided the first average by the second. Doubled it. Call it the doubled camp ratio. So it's 1.96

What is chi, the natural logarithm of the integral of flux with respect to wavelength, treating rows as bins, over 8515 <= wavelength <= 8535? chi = 5.7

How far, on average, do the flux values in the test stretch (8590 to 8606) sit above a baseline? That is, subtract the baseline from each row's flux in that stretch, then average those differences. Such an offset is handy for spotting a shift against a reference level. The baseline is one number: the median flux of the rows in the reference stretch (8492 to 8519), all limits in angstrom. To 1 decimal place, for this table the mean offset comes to 0.9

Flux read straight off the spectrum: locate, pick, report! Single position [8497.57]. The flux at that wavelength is 14.45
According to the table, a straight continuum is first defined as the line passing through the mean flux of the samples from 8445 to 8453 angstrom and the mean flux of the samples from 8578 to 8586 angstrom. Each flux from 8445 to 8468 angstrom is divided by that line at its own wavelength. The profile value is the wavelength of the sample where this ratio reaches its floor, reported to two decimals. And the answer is 8466.32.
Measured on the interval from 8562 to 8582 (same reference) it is 8564.36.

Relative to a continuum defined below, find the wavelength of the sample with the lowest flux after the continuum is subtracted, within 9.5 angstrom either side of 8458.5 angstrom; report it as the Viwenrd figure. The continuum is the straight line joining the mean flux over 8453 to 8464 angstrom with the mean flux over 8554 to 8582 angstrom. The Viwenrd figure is 8466.32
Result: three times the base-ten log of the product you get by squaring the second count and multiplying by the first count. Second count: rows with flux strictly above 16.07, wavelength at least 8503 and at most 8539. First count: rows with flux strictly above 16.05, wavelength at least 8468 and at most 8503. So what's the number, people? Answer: 3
